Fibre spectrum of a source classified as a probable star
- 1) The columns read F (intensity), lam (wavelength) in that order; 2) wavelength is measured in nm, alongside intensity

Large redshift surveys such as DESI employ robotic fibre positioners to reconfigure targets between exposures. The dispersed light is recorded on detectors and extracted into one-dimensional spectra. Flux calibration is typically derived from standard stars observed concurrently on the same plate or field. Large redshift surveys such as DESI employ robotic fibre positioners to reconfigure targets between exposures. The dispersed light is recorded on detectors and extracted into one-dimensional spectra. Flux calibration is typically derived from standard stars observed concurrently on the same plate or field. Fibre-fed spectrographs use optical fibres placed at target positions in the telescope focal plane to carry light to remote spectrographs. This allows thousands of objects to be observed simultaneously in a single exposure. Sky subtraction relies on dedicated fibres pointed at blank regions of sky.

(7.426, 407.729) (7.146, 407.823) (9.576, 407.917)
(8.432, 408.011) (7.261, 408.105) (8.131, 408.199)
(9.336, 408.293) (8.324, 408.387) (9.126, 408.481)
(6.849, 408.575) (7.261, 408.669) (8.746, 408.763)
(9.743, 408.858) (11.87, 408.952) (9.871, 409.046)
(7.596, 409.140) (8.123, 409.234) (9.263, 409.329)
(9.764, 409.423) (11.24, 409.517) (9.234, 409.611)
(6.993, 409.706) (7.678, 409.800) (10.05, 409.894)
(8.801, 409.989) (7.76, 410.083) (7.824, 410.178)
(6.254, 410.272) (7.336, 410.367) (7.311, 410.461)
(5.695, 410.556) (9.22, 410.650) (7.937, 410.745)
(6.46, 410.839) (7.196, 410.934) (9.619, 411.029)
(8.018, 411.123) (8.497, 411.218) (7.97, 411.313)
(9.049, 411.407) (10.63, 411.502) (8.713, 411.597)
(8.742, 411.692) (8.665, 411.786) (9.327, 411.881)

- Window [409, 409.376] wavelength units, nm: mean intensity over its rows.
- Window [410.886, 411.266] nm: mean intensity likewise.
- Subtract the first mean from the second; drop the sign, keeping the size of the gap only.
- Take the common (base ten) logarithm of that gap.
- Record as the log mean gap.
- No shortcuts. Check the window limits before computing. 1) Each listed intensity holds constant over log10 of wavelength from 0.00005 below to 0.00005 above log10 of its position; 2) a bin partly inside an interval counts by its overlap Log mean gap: -0.4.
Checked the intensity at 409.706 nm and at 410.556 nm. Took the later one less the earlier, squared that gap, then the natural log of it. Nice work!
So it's 1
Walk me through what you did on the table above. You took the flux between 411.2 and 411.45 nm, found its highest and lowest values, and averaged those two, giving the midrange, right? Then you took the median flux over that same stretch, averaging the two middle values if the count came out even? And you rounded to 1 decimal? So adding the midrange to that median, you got 17.0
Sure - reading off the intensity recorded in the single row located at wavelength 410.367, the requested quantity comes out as 7.336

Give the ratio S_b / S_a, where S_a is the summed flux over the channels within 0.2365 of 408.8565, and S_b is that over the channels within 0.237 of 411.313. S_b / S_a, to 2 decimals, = 0.93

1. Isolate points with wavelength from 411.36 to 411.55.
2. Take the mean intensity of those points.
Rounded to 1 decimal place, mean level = 9.8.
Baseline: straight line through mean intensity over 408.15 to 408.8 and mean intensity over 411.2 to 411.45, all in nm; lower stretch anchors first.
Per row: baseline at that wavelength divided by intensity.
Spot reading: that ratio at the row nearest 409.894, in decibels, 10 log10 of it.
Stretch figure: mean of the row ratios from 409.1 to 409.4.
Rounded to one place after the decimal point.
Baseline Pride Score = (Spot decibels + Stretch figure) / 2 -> 0.1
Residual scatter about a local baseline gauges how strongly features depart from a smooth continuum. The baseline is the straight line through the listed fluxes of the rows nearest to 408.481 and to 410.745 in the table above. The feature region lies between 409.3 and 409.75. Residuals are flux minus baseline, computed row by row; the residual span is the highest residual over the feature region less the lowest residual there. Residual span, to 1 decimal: 4.1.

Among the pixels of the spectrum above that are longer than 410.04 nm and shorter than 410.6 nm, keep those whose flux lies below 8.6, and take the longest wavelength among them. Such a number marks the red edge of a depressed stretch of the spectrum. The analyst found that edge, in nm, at 410.556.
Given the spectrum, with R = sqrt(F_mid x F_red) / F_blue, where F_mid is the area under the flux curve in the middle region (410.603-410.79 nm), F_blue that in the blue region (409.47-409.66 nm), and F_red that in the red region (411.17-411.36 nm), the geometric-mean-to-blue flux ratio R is 0.82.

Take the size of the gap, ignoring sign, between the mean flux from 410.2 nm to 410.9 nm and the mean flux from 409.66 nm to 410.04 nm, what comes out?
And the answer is 1.2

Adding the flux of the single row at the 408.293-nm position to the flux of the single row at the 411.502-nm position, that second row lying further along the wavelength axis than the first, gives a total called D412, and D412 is 20.0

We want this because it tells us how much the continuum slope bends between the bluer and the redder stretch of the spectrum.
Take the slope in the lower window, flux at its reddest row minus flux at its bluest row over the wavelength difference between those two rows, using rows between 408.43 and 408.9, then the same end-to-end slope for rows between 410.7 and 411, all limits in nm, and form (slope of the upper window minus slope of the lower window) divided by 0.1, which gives -56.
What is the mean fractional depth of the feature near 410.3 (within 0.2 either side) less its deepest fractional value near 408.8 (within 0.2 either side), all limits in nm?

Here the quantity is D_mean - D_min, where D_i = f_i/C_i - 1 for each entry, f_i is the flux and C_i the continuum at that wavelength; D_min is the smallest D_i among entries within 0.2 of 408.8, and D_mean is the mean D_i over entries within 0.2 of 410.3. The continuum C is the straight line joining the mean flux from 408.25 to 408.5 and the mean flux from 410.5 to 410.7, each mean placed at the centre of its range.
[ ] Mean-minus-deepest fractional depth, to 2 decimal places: 0.11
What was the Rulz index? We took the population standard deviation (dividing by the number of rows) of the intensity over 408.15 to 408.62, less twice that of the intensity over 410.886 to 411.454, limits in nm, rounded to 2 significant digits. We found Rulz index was -0.69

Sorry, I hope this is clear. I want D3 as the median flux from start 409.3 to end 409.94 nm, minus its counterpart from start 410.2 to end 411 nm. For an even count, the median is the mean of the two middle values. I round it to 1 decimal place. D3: 2.0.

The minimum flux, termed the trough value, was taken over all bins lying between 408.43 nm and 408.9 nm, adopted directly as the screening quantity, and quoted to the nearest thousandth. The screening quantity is 6.849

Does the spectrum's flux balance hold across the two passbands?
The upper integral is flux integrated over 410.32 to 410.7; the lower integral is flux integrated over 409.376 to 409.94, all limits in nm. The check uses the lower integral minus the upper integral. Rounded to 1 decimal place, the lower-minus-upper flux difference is 2.4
